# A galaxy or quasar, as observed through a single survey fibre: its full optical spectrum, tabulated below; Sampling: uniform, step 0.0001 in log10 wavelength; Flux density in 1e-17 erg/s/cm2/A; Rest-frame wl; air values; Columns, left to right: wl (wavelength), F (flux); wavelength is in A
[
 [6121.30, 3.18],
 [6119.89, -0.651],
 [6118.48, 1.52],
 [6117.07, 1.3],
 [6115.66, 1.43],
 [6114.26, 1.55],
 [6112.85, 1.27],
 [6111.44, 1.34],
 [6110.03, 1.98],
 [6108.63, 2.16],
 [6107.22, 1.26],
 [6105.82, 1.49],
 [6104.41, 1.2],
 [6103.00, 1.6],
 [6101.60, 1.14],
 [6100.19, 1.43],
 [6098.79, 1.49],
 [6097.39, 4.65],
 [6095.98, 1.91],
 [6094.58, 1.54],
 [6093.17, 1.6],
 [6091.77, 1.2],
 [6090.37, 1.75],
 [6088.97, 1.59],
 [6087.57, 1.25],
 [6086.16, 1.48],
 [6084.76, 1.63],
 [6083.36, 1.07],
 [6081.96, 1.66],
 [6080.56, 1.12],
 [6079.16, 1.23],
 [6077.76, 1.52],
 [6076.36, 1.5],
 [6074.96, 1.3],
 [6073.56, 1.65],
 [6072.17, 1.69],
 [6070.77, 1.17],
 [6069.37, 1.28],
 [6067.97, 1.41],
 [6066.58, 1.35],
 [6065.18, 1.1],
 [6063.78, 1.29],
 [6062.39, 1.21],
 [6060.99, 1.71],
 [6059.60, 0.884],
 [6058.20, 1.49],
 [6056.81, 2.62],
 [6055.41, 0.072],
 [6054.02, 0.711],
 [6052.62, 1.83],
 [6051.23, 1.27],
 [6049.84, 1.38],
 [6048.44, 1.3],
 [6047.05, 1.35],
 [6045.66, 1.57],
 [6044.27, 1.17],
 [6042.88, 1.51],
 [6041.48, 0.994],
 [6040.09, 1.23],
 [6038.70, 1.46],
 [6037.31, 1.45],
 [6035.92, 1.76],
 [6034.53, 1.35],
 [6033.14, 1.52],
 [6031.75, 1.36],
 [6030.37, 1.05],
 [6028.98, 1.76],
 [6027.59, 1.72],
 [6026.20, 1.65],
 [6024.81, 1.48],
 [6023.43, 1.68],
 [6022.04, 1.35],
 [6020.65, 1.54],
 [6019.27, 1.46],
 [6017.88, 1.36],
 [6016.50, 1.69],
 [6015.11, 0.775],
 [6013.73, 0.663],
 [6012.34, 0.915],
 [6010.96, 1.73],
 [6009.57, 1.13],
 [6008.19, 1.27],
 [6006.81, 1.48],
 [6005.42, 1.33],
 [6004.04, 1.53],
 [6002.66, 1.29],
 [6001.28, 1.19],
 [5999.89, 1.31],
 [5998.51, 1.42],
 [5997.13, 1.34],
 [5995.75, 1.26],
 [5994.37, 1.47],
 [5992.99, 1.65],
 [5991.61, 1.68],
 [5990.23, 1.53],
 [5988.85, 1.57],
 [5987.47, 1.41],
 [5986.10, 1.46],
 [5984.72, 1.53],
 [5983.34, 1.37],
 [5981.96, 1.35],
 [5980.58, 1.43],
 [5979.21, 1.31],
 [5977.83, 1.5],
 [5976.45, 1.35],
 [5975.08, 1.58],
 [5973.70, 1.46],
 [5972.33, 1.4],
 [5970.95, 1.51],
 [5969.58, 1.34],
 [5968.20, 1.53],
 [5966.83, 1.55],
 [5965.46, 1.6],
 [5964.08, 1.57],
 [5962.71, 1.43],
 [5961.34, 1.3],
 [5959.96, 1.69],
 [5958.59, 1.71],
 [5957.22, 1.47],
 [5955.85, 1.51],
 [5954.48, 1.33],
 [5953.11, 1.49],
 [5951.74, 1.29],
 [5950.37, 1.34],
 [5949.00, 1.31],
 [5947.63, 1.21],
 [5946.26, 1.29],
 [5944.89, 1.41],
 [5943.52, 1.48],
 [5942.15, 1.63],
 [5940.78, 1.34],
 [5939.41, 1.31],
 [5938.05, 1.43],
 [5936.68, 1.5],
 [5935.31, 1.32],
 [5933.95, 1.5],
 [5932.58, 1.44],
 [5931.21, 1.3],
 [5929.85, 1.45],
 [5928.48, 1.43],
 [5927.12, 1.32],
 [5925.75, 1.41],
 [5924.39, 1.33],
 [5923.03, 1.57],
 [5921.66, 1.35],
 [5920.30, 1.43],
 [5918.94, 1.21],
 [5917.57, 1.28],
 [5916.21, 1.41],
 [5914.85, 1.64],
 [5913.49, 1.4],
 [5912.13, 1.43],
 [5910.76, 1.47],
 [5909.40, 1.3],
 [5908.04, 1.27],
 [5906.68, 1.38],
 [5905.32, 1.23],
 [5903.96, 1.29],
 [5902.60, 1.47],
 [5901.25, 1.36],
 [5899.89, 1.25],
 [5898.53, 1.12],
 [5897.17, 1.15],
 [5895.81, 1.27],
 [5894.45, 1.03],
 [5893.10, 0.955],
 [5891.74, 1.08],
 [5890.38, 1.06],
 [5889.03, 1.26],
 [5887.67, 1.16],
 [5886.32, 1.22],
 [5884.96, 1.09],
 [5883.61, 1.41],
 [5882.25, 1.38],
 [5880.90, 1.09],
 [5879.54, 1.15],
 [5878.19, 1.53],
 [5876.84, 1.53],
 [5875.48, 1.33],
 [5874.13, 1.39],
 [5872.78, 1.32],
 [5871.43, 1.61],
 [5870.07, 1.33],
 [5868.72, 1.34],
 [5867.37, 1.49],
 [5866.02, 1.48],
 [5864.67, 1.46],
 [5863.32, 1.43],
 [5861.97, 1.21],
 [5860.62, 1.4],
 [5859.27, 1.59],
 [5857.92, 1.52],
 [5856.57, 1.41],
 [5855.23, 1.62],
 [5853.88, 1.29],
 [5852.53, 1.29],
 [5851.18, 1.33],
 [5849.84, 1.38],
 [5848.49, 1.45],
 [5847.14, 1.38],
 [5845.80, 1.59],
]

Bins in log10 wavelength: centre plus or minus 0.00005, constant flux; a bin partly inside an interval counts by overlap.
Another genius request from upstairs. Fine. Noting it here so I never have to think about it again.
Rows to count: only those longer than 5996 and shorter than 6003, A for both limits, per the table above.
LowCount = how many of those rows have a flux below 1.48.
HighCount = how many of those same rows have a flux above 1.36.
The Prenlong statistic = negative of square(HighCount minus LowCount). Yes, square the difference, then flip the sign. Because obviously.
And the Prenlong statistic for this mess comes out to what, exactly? -16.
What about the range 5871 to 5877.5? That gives 0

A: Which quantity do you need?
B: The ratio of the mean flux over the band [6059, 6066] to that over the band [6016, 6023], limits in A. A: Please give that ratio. 0.84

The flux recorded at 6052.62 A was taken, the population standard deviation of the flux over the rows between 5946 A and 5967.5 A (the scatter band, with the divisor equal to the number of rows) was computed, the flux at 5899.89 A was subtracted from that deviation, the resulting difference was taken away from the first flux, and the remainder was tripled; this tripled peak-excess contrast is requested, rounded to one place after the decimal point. 8.8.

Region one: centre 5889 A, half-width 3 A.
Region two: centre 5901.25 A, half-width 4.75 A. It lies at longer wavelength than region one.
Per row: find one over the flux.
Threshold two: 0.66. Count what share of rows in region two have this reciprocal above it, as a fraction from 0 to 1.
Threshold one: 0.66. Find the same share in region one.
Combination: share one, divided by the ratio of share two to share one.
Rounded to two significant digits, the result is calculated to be 1.0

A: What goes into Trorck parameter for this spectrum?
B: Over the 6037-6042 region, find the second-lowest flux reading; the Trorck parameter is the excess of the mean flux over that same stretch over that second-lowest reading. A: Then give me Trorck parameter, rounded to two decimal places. 0.05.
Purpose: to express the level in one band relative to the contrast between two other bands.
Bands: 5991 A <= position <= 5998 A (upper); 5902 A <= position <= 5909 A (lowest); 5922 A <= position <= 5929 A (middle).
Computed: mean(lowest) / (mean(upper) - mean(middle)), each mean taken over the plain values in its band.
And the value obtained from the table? 20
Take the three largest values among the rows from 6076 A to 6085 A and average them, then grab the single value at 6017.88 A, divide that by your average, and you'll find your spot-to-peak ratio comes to 0.85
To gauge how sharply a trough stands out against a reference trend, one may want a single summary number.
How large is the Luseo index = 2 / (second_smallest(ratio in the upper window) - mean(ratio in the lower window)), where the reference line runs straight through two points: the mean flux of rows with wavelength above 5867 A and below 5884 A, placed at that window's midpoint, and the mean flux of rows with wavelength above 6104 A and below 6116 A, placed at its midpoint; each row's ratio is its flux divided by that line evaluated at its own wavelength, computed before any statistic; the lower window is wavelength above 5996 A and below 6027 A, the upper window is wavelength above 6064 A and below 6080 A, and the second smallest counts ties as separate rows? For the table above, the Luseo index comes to -14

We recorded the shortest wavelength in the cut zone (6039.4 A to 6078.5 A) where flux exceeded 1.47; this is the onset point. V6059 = 6042.88 A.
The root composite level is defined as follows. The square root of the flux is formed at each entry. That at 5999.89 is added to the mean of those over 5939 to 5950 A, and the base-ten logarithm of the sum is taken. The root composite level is 0.36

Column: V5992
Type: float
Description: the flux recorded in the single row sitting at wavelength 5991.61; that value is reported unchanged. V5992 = 1.68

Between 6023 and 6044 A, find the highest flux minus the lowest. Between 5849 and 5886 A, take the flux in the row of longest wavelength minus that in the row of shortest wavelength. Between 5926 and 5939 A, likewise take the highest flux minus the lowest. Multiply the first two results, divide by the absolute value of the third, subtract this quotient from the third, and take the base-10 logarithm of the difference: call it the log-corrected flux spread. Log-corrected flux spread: 0.1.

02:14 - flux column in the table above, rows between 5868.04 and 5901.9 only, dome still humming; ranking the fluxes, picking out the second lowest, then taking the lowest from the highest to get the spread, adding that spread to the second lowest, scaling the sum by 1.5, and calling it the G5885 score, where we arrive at 2.53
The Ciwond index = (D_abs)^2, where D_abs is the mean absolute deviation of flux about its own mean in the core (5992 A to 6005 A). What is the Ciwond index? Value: 0.014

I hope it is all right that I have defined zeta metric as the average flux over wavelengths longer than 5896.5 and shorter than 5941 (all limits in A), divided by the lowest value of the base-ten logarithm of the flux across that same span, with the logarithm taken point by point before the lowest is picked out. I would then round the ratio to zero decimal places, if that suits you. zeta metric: 28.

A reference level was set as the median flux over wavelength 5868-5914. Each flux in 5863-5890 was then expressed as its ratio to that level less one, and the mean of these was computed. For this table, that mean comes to 0.04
